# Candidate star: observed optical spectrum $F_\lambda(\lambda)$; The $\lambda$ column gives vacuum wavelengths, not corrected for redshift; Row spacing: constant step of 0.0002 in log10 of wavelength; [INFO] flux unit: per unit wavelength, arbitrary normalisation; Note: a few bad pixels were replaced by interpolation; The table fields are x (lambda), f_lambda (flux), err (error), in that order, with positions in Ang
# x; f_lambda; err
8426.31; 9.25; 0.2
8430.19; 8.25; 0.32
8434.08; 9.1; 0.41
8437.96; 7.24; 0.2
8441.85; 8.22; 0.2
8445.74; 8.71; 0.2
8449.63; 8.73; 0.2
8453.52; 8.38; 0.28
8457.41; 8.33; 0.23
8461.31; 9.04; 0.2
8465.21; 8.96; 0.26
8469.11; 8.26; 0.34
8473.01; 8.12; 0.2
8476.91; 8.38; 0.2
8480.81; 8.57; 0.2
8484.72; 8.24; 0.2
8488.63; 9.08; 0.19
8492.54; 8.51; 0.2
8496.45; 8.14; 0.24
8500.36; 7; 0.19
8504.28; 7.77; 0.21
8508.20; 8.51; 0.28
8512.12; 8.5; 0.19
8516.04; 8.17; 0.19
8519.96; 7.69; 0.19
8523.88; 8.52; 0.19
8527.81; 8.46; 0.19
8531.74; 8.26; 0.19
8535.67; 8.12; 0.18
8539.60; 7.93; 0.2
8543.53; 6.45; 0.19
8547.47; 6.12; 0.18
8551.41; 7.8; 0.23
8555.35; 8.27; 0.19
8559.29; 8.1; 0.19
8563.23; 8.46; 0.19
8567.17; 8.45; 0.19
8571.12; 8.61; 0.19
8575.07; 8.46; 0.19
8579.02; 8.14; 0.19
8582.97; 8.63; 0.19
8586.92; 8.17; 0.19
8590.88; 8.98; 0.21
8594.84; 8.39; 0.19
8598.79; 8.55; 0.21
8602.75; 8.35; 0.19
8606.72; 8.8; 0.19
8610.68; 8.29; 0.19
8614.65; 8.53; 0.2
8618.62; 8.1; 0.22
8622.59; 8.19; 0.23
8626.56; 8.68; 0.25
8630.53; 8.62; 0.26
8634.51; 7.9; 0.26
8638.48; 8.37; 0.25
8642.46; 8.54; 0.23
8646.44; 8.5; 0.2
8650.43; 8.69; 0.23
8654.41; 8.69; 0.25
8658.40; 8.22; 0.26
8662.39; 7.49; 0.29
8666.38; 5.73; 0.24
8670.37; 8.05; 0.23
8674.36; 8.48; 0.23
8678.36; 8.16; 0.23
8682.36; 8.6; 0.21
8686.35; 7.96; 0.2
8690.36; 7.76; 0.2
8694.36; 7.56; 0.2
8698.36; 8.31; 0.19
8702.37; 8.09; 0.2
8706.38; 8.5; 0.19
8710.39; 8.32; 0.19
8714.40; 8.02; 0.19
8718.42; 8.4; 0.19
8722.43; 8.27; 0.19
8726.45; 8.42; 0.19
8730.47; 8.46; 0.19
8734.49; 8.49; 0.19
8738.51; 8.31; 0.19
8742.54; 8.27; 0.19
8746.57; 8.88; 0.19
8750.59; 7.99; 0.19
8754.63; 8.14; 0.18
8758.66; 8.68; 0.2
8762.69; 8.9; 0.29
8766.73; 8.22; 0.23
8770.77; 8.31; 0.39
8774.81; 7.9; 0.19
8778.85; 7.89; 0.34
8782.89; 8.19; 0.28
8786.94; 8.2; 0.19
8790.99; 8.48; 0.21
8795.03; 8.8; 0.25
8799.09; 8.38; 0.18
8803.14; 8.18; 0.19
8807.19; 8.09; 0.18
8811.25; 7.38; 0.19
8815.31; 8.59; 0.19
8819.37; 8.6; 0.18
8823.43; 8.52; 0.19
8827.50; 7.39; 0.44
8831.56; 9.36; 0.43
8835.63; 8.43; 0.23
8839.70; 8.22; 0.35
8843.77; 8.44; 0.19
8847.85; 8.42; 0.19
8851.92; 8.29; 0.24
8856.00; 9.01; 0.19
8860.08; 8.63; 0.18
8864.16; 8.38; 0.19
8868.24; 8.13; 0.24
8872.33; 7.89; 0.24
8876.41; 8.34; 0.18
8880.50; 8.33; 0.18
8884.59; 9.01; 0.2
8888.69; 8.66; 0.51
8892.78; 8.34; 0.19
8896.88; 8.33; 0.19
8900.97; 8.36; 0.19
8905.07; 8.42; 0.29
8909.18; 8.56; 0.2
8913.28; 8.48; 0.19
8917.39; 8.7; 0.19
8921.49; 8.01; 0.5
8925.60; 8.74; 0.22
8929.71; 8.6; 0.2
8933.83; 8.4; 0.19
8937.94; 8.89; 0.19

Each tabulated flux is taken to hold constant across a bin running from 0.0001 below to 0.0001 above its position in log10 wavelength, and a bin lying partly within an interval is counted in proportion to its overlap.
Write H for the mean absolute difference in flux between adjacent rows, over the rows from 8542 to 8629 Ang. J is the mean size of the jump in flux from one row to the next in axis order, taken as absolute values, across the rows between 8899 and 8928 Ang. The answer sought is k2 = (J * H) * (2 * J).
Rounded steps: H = 0.41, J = 0.32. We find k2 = 0.08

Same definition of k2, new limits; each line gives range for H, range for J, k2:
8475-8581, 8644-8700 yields 0.40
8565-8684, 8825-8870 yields 0.24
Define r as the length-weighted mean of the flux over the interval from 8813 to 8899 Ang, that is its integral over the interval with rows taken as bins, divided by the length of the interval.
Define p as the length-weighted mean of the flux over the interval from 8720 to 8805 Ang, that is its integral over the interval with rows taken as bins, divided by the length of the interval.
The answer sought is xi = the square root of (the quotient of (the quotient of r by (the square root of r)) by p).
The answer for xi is 0.590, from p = 8.35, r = 8.44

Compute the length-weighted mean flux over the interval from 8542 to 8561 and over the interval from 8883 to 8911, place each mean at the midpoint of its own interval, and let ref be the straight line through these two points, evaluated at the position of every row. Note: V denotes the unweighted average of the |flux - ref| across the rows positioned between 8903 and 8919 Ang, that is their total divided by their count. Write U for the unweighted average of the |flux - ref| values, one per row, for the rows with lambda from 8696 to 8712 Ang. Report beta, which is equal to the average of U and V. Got 0.26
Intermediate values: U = 0.44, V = 0.08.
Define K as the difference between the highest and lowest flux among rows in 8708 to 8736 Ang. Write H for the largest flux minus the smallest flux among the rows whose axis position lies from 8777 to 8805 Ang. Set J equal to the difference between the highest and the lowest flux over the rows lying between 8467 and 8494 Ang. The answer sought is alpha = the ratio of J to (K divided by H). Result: 1.9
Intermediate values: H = 0.9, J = 0.96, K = 0.5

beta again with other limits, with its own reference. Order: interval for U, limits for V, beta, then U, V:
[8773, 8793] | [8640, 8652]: 0.54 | 0.17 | 0.90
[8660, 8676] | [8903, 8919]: 0.45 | 0.81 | 0.08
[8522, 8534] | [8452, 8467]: 1.38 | 1.14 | 1.63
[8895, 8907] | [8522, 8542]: 0.56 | 0.16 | 0.97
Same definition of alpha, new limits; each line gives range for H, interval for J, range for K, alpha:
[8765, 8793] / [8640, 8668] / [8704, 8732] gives 3.6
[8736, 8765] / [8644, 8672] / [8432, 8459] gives 1.4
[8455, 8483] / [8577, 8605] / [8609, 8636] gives 1.0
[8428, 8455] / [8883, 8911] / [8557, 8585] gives 2.4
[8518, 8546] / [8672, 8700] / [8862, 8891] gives 1.9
